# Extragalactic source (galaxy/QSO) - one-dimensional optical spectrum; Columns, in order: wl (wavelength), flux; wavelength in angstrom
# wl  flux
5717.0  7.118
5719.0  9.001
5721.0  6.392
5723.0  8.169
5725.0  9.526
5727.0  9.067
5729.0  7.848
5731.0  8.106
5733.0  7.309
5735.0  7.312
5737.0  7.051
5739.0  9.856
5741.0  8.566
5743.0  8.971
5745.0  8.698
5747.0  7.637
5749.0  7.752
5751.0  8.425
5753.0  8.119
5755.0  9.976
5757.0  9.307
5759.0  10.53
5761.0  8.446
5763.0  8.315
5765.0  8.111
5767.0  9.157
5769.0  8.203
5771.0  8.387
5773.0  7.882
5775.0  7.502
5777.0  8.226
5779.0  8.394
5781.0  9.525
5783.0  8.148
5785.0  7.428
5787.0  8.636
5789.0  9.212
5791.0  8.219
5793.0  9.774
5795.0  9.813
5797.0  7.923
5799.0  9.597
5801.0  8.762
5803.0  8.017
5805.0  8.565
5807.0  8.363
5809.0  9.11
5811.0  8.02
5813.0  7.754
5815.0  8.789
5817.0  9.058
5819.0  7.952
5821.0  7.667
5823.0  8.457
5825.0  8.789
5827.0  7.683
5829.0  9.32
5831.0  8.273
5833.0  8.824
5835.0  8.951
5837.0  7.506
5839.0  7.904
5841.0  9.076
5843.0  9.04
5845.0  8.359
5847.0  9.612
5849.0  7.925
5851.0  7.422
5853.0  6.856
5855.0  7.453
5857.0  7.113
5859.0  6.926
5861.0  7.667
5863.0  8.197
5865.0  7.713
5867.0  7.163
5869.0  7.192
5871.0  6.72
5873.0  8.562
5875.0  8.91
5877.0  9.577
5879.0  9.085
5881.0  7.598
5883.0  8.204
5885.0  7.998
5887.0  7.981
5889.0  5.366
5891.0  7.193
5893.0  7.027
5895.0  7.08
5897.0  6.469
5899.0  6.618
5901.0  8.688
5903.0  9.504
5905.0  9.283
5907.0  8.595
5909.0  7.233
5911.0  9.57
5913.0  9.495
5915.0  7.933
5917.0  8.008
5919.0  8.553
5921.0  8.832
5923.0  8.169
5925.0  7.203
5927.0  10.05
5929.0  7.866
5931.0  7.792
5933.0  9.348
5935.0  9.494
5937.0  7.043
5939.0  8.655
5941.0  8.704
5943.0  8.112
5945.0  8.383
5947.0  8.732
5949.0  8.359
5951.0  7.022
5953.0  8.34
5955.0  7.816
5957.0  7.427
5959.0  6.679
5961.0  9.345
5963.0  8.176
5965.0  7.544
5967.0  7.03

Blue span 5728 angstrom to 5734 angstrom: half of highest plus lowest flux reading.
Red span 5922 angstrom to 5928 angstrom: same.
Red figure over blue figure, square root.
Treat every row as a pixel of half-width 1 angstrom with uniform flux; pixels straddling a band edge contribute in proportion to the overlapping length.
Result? 1.06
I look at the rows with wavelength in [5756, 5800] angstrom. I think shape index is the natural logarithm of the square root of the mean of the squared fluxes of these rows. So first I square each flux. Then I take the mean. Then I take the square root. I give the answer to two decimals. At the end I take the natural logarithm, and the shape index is 2.16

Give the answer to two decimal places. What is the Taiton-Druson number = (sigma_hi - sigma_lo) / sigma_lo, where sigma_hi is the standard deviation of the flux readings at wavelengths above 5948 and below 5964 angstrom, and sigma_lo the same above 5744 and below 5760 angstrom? -0.19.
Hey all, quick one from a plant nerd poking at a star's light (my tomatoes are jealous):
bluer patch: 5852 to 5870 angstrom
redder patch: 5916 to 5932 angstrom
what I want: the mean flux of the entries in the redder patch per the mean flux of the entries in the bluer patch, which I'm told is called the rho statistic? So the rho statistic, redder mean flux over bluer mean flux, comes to 1.13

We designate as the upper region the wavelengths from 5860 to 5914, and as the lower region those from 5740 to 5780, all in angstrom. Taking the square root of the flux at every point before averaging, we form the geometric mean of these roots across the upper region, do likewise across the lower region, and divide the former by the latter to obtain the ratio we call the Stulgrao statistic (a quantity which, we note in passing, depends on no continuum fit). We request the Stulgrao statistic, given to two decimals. 0.96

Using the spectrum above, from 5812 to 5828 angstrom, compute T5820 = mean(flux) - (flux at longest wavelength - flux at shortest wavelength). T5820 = 8.3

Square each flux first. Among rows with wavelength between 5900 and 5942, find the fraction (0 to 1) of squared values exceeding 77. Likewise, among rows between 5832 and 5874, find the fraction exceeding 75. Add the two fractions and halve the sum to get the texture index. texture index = 0.310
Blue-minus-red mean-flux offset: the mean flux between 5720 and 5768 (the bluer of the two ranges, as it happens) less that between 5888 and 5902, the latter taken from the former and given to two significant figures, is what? 1.5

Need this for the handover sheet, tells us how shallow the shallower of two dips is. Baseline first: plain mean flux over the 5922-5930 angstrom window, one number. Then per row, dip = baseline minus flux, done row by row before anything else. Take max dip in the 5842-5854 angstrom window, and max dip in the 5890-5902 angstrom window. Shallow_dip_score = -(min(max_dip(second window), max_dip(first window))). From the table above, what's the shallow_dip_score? -1.5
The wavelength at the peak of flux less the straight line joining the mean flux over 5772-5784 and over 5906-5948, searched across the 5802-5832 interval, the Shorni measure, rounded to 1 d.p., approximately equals 5829.0 angstrom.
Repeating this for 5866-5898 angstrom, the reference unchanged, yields 5877.0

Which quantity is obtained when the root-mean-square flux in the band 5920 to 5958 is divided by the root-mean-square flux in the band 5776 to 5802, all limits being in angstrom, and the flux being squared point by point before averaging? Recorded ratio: 0.95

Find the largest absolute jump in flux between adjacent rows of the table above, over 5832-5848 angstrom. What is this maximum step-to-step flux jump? 1.4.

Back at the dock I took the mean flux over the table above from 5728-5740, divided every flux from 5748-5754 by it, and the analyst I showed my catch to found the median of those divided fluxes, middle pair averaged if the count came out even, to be 1.03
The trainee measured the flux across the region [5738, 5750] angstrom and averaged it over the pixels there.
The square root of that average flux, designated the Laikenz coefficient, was 2.93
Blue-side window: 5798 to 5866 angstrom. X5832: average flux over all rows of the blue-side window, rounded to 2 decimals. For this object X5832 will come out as 8.26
